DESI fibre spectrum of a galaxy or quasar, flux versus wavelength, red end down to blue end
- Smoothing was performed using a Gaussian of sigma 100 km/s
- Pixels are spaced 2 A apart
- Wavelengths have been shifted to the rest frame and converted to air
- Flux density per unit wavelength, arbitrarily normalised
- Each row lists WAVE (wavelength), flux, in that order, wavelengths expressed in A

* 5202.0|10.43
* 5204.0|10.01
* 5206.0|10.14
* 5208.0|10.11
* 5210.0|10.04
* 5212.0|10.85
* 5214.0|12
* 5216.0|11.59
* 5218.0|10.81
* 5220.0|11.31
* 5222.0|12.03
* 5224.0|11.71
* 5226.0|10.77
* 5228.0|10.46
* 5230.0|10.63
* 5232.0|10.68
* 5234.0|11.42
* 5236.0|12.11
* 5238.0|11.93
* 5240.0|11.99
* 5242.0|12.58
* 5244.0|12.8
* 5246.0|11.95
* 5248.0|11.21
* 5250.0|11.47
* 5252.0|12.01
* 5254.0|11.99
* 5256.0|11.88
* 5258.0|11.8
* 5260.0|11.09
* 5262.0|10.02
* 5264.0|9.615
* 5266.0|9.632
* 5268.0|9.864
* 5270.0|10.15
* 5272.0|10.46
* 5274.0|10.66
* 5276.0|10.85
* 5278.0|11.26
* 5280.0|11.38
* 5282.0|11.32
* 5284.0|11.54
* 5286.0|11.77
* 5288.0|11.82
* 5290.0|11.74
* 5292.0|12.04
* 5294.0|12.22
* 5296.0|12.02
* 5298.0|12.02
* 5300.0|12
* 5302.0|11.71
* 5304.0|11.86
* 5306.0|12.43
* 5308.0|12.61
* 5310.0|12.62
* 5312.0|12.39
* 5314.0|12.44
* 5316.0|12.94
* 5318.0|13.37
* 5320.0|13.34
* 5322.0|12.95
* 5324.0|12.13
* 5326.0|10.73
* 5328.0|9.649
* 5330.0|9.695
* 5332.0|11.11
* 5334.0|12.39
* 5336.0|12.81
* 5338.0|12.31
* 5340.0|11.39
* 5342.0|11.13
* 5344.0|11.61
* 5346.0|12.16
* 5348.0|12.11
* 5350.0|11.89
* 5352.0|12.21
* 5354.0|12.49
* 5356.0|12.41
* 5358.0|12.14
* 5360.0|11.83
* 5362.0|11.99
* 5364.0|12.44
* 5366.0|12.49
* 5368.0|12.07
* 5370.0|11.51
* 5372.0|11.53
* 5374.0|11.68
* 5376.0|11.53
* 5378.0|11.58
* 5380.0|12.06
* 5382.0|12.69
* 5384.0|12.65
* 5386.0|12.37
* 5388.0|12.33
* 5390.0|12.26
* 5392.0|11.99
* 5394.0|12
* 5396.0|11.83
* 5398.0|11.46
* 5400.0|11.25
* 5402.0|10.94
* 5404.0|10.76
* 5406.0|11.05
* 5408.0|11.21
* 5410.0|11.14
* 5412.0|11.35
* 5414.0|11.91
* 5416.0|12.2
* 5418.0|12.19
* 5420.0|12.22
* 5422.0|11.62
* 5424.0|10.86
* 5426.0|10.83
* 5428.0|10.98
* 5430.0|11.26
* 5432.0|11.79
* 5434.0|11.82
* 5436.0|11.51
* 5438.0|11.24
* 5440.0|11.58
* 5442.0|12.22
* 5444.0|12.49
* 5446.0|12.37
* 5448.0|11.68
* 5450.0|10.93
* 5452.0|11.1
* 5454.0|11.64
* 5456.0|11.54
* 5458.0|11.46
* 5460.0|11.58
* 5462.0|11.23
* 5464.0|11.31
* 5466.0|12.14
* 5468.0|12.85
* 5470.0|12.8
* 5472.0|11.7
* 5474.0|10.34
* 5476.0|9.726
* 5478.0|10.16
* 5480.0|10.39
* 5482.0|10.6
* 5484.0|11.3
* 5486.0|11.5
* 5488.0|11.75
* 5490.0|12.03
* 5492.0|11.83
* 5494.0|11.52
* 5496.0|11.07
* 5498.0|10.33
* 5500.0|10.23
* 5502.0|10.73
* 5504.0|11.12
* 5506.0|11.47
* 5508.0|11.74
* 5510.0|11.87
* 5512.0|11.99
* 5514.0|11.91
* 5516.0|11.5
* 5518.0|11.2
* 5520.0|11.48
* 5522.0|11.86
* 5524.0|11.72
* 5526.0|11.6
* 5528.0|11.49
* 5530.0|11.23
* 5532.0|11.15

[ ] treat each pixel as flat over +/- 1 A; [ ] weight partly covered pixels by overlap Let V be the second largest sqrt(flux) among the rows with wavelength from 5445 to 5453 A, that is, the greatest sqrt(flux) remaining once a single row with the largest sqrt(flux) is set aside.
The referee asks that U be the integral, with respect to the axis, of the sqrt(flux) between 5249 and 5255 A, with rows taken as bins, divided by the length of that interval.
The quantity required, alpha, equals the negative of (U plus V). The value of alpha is -6.86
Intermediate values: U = 3.438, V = 3.42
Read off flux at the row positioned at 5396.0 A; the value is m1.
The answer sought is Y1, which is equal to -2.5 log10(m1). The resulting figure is -2.68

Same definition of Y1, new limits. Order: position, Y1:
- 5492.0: -2.68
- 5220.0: -2.63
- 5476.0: -2.47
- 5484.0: -2.63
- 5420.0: -2.72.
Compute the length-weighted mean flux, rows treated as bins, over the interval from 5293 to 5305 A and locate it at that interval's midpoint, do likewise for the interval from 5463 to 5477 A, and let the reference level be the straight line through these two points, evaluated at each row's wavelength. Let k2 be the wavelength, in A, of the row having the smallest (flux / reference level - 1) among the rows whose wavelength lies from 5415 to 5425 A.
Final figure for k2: 5424.0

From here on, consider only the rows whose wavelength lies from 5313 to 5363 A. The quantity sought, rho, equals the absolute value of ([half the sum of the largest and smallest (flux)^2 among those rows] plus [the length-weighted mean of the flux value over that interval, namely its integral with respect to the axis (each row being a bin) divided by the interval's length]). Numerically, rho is 148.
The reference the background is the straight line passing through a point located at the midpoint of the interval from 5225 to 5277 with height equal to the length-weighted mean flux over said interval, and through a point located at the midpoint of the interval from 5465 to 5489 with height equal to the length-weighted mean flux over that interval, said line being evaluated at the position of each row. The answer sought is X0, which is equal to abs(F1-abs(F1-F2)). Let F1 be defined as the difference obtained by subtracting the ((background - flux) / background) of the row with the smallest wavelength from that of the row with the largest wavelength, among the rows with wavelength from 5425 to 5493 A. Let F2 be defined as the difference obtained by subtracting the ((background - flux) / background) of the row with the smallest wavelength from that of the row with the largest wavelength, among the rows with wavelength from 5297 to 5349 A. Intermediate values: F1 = -0.086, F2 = -0.006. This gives 0.17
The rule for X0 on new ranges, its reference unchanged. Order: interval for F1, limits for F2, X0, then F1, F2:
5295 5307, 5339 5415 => 0.04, -0.036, -0.043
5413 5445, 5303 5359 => 0.08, -0.050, -0.022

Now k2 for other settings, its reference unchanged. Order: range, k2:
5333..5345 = 5342.0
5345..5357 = 5350.0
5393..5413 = 5404.0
